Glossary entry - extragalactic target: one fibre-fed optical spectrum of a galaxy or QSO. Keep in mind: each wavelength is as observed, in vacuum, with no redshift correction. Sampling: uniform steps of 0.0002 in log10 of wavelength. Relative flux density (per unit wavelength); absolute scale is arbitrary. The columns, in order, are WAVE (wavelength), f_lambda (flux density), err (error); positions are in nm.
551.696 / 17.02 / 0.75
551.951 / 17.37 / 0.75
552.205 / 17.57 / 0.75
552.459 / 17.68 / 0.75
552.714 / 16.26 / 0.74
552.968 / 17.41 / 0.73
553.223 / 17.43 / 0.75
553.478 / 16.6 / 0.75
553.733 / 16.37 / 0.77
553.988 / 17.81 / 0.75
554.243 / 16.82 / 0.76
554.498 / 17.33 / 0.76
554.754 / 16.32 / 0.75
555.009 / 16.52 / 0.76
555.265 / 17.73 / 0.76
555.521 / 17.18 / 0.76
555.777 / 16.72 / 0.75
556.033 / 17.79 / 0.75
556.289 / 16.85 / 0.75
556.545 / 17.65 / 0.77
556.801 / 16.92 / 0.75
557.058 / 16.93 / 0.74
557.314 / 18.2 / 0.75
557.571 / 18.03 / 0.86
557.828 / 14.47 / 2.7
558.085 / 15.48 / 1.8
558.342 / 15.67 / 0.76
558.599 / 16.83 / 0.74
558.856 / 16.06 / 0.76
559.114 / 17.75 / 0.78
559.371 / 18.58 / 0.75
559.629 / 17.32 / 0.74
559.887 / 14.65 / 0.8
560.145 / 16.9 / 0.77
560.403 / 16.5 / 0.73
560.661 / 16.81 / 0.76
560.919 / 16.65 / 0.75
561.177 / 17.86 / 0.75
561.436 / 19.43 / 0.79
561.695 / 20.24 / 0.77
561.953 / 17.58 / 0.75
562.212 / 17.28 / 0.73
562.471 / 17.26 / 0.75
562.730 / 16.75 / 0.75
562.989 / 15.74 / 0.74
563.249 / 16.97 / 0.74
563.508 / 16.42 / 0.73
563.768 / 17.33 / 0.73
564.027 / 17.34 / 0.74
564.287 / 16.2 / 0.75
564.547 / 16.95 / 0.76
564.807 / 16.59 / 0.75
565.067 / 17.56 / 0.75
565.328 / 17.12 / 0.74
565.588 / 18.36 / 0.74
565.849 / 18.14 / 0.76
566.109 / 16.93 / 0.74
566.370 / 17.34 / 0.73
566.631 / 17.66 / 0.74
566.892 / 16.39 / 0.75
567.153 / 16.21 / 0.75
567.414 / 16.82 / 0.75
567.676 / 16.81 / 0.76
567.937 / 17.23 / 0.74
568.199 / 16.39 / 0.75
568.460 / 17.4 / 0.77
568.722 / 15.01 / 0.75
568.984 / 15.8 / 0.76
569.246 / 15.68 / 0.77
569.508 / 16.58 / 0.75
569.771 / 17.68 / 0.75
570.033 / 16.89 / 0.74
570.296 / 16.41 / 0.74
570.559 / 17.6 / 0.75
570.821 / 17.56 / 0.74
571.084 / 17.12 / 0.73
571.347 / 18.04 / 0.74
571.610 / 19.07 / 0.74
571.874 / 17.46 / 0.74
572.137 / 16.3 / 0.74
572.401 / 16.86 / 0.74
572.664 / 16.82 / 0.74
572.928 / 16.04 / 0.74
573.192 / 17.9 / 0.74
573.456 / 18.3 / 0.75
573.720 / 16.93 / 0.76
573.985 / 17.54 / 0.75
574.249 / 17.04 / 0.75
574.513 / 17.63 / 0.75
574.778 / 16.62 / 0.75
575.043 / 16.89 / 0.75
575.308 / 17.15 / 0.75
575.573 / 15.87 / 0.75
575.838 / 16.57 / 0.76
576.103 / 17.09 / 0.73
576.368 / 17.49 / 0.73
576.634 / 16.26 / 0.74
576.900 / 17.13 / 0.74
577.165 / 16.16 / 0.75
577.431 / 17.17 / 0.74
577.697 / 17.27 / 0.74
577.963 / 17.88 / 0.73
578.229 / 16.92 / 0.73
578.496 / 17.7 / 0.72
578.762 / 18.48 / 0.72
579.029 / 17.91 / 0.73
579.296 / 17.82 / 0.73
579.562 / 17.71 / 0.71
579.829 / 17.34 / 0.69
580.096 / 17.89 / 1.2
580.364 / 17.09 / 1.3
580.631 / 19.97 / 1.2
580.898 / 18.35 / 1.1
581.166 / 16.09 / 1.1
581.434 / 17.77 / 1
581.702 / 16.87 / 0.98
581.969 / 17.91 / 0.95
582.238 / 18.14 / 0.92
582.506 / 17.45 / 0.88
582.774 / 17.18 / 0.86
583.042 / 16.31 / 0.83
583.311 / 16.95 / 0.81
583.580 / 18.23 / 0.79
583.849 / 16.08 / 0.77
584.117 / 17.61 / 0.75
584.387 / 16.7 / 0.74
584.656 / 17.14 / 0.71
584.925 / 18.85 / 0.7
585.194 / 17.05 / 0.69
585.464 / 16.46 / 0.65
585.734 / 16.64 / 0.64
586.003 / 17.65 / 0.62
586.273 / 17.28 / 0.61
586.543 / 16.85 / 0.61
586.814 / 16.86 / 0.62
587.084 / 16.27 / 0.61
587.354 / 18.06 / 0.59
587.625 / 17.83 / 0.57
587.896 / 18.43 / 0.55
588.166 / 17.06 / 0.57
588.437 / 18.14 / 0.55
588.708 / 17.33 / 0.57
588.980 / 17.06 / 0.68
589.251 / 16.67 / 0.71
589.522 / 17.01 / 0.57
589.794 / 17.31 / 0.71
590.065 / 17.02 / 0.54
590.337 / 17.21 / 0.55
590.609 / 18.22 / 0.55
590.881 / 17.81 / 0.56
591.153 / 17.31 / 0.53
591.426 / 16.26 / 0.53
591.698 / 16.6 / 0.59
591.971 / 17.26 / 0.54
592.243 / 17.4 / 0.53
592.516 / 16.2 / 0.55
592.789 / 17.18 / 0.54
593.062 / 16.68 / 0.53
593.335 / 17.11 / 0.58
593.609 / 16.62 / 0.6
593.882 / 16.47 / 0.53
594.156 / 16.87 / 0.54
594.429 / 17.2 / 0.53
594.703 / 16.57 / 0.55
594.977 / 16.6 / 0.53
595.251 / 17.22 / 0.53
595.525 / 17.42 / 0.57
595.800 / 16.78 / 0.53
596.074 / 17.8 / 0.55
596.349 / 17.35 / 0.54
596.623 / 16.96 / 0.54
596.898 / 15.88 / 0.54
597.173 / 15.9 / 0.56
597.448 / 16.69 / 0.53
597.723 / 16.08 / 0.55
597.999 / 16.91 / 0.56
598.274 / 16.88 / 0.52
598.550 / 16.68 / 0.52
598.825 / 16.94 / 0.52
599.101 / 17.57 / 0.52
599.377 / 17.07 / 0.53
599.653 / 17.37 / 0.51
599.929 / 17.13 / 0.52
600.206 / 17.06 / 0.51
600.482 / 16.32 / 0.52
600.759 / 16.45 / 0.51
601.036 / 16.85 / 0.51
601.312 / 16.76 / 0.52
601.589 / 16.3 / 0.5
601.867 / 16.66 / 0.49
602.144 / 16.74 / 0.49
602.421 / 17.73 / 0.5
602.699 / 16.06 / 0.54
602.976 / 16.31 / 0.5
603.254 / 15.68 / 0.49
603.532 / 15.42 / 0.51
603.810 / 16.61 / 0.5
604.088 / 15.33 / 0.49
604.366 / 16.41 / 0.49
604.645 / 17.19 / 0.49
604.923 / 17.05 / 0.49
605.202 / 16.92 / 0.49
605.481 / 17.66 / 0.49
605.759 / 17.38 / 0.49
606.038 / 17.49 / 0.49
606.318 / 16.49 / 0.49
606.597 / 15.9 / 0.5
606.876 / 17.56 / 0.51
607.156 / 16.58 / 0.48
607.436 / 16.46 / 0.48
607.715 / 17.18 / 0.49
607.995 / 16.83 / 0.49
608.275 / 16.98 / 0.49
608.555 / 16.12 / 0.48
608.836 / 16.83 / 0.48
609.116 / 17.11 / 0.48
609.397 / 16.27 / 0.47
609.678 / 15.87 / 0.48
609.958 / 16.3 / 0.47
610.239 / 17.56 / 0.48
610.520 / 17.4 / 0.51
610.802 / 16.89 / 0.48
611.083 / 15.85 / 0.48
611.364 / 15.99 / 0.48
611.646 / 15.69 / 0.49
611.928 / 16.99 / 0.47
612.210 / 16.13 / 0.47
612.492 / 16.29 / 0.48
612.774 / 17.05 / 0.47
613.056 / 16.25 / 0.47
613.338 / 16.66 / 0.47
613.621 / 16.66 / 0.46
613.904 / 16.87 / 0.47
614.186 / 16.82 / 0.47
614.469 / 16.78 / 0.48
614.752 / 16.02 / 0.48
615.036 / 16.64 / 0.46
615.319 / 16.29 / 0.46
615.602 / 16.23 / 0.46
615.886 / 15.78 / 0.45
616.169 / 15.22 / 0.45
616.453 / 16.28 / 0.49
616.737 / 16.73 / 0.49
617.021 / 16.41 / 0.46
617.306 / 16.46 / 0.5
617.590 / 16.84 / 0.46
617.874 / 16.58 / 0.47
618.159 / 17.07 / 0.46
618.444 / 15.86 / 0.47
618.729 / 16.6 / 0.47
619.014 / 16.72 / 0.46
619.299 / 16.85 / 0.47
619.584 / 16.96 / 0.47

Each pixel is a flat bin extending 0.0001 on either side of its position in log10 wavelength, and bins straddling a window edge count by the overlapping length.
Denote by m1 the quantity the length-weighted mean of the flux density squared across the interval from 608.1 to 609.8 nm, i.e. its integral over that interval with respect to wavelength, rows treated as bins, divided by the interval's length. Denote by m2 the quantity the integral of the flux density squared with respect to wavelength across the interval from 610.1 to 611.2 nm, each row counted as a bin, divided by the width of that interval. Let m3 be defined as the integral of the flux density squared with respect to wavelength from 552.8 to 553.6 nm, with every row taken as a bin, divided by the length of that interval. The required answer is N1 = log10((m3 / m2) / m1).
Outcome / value -2.43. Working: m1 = 274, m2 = 288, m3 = 293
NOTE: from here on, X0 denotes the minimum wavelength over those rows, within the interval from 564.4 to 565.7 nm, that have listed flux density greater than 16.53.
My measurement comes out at 564.547 nm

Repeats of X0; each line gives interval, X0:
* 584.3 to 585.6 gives 584.387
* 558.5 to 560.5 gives 558.599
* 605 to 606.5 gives 605.202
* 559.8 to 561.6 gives 560.145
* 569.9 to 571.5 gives 570.033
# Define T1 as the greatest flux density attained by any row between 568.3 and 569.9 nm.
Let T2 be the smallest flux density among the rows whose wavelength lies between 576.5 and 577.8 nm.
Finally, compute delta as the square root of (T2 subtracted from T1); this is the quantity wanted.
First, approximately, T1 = 17.68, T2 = 16.16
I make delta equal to 1.2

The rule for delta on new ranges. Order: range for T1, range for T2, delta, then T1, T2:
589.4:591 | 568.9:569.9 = 1.6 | 18.22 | 15.68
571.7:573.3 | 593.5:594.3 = 1.2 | 17.9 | 16.47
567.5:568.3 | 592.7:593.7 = 0.8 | 17.23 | 16.62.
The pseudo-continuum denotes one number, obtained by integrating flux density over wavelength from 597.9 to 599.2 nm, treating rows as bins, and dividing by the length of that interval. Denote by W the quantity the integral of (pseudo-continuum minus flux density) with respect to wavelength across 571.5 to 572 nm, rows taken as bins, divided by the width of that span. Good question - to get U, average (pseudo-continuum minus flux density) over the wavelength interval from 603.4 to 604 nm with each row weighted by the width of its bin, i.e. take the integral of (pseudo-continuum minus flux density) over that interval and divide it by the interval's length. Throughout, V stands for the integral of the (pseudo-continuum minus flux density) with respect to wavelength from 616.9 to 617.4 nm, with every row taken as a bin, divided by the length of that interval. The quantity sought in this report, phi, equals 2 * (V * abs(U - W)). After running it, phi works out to 2.52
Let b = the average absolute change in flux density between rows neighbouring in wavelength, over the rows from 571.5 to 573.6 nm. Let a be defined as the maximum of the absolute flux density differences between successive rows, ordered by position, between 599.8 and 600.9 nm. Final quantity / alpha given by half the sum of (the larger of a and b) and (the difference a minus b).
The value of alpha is 0.4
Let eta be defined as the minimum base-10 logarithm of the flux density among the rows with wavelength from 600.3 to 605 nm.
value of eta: 1.19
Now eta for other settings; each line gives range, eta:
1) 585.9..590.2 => 1.21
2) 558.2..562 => 1.17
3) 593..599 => 1.20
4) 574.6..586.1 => 1.20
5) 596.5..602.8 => 1.20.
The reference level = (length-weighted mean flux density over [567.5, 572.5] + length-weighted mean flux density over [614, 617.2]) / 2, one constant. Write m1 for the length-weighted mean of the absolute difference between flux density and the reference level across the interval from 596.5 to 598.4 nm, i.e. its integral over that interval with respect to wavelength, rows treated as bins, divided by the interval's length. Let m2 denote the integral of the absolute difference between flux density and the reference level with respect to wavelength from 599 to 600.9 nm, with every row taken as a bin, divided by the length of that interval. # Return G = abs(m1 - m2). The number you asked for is 0.08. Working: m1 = 0.42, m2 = 0.501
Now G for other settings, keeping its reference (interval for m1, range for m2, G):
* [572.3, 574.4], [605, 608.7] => 0.21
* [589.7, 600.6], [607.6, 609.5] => 0.11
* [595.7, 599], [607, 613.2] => 0.01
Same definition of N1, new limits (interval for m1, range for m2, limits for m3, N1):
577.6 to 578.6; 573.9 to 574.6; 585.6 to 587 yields -2.50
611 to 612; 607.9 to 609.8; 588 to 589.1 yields -2.37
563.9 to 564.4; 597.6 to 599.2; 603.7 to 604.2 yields -2.50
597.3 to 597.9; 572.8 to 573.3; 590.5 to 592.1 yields -2.42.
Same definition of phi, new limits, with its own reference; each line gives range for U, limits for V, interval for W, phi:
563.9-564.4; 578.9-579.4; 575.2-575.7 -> -0.53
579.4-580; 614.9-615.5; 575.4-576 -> 1.34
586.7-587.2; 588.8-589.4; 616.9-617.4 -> 0.02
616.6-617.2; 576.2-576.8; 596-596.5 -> 0.17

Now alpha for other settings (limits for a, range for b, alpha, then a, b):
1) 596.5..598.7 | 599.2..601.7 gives 0.9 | 1.08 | 0.3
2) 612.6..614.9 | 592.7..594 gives 0.6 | 0.80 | 0.4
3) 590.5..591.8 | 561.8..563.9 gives 0.7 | 1.05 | 0.6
